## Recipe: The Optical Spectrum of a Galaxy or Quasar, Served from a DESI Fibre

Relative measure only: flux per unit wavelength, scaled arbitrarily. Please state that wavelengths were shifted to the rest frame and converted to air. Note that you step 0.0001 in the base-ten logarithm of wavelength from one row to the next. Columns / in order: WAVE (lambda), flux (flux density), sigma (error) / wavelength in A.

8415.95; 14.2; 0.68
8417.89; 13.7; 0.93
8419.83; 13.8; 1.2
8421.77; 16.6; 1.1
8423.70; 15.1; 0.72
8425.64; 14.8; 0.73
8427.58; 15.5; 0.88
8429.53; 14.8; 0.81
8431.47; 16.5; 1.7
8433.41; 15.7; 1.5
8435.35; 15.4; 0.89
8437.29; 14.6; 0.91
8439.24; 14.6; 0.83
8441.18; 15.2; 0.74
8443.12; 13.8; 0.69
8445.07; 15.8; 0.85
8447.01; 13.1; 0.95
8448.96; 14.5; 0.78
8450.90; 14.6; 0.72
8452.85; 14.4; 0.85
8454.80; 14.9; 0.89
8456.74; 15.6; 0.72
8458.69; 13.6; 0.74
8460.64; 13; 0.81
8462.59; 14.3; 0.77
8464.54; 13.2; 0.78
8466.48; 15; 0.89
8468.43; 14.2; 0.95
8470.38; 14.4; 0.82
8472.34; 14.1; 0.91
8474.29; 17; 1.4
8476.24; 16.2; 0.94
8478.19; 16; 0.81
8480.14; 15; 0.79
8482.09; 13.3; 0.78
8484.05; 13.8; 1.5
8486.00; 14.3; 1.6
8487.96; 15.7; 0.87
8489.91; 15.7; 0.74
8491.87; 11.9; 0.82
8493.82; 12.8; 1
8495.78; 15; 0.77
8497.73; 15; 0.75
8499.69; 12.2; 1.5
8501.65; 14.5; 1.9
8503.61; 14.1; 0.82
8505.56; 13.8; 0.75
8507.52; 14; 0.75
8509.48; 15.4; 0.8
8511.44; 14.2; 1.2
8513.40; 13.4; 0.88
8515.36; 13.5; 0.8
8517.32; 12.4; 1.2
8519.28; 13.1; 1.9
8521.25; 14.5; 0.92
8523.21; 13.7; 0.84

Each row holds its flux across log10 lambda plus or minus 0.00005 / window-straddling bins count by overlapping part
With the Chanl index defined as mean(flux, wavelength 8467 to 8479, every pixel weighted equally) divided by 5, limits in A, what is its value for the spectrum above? 3.06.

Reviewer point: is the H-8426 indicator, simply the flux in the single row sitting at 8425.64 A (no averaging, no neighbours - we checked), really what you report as 14.8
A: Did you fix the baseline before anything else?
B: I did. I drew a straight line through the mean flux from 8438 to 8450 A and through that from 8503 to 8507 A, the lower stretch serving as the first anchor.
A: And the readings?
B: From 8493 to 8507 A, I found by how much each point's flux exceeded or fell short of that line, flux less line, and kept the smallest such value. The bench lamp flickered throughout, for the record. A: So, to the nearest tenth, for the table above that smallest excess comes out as -1.8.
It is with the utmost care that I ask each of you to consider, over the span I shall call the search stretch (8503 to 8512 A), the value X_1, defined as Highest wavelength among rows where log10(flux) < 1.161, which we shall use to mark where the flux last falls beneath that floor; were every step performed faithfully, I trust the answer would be 8511.44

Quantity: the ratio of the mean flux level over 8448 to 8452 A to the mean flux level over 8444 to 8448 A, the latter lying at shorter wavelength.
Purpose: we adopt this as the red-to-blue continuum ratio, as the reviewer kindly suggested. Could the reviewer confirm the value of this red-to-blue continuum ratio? 1.01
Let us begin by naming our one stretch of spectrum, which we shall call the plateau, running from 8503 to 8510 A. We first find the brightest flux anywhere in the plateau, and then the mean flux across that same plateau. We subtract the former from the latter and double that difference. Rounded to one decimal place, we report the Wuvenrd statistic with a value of -2.2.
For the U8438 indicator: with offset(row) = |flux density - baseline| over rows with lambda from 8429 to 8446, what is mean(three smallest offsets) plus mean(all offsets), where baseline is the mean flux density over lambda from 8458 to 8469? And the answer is 1.8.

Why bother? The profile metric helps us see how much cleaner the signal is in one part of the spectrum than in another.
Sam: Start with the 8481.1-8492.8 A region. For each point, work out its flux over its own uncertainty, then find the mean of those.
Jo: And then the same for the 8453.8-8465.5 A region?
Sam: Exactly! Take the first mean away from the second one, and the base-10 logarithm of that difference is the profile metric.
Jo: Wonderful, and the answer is 0.51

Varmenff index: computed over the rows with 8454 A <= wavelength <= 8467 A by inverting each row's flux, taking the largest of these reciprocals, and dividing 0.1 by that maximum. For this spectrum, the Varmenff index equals 1.30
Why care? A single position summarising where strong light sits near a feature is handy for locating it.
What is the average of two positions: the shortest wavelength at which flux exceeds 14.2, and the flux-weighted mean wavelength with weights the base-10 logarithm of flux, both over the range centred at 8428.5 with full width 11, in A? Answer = 8426.1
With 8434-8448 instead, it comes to 8438.2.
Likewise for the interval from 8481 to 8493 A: 8486.5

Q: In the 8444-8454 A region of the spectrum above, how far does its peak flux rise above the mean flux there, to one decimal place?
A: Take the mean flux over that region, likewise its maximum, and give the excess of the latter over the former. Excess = 1.3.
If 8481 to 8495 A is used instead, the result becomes 1.8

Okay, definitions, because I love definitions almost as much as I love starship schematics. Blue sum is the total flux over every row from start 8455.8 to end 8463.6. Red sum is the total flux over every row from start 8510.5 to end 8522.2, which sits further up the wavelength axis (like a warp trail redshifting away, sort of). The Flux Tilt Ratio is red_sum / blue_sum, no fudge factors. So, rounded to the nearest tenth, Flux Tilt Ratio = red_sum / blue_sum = 1.4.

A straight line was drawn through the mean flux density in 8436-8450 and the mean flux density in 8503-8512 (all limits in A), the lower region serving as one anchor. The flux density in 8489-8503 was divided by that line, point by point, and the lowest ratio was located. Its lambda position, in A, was 8491.87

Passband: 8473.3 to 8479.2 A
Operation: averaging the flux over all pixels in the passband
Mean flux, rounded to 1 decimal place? 16.4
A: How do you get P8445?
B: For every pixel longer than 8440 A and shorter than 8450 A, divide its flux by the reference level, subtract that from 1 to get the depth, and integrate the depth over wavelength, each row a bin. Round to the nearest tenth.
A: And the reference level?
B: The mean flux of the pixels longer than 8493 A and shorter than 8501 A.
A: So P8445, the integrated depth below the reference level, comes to -0.5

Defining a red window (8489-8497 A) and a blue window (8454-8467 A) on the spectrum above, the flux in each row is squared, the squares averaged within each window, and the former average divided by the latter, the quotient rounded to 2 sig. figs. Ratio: 0.96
